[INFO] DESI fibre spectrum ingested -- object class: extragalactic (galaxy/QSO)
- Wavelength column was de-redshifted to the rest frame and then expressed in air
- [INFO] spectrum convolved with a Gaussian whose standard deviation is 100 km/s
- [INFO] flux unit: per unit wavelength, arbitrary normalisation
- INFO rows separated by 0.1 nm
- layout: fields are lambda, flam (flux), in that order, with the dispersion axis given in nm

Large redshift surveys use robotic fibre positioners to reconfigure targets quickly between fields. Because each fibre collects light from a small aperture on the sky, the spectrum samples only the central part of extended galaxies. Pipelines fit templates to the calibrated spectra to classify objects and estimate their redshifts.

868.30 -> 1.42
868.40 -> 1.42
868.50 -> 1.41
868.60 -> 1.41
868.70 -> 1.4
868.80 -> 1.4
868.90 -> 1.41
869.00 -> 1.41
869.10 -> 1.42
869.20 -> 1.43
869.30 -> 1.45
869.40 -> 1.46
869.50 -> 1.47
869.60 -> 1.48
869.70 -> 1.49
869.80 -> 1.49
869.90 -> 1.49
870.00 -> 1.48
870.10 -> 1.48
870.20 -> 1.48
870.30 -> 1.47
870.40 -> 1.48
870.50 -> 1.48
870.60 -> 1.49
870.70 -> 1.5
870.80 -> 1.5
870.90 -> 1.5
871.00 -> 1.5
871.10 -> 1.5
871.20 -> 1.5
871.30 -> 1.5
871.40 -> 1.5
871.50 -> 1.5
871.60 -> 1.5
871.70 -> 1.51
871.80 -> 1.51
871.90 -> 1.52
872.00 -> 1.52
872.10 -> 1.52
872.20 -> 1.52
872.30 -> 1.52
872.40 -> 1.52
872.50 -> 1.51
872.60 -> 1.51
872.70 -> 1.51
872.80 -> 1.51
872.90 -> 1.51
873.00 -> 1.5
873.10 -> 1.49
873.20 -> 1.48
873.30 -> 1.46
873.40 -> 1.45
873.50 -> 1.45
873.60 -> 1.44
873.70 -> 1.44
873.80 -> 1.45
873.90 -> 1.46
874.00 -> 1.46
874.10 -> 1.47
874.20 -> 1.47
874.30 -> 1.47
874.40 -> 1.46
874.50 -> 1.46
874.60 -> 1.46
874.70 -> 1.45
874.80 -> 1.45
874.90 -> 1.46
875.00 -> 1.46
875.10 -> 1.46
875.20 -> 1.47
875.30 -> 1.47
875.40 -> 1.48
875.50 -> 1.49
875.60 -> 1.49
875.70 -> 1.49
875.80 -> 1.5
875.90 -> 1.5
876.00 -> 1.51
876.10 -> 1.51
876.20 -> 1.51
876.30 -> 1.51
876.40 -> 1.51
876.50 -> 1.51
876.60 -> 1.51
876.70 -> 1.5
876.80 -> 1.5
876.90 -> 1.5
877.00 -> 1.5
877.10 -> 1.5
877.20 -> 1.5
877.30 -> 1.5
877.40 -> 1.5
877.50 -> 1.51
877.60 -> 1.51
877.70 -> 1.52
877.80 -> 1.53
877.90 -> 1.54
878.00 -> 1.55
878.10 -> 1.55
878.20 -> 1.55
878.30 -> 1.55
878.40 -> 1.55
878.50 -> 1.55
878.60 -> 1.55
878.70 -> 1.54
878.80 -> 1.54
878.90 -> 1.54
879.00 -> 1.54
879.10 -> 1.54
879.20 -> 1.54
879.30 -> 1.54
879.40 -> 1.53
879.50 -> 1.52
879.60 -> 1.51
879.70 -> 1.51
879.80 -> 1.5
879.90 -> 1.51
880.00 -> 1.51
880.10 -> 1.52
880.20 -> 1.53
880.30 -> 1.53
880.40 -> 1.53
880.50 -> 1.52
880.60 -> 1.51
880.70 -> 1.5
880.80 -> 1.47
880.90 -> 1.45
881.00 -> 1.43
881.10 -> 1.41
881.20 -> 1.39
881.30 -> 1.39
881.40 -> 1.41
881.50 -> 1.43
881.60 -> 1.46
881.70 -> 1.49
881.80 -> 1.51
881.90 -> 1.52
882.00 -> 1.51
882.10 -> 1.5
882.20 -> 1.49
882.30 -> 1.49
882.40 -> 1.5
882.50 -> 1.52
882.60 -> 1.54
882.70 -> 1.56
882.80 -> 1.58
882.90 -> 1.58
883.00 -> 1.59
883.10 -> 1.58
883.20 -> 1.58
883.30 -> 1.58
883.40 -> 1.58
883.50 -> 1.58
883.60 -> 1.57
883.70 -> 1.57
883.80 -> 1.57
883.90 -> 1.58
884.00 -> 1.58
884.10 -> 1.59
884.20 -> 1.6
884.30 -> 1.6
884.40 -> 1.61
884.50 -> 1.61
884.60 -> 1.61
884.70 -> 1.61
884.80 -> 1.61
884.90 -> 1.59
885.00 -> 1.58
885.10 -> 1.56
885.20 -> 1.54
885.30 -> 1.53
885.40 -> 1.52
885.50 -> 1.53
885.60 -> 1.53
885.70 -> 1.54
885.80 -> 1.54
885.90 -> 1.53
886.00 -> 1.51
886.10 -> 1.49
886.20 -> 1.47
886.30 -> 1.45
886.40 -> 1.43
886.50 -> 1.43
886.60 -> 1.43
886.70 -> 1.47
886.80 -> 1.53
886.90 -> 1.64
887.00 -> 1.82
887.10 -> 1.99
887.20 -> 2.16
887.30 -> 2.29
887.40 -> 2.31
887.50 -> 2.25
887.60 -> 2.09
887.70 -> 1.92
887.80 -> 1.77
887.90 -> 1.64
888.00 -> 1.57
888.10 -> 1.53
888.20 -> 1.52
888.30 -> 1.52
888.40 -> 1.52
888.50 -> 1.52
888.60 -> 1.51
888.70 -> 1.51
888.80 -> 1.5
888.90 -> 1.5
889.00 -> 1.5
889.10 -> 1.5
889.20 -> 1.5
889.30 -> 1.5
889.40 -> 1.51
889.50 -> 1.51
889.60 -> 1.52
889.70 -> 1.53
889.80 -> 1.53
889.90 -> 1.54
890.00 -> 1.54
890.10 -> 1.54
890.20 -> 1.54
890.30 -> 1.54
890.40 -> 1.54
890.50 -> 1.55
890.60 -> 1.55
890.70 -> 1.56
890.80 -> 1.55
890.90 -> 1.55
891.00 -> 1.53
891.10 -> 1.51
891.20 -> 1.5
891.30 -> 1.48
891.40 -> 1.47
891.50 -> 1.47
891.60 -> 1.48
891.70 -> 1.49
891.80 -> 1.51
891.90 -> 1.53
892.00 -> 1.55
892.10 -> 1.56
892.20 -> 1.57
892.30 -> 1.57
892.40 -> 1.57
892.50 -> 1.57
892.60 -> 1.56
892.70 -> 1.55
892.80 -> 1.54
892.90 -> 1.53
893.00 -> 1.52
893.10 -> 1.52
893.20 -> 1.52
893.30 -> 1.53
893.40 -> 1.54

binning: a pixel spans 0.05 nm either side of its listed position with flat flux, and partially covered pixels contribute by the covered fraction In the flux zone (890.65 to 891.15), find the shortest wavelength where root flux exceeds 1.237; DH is 890.70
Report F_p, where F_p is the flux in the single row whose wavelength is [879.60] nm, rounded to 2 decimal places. 1.51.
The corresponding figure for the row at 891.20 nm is 1.50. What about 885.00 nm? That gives 1.58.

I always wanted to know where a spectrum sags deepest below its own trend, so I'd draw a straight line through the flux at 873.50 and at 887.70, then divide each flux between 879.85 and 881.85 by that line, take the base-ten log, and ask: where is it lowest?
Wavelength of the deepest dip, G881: 881.30 nm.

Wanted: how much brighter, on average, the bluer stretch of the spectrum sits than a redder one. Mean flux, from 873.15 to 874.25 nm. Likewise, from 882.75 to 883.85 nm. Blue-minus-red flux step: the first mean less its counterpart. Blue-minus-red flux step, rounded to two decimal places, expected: -0.12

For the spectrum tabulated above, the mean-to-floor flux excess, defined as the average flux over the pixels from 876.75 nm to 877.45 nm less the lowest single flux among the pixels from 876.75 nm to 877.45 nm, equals 0.00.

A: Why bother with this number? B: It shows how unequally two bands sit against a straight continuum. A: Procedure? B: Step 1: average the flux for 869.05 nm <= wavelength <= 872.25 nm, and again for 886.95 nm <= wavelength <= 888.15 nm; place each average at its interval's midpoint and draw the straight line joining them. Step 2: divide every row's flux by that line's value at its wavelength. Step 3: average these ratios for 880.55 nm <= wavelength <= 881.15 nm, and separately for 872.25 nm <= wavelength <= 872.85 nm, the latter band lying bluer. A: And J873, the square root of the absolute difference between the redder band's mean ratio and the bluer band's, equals 0.39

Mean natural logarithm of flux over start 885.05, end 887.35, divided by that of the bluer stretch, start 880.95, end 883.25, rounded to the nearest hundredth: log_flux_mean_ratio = 1.15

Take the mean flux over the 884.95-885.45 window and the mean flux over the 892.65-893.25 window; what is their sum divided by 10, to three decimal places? 0.308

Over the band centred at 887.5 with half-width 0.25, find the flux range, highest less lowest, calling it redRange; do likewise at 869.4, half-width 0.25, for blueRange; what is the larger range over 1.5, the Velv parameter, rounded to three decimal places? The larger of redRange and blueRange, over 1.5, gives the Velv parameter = 0.260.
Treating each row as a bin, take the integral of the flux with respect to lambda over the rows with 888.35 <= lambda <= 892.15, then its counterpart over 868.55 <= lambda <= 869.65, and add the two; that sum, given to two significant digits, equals 7.3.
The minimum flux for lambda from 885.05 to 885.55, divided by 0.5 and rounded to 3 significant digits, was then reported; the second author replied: 3.04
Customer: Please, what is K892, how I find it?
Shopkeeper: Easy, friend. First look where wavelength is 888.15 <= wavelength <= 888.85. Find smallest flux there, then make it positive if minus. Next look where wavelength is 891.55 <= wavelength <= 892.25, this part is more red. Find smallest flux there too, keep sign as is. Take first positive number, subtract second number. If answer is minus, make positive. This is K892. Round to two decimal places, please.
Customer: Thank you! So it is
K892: 0.02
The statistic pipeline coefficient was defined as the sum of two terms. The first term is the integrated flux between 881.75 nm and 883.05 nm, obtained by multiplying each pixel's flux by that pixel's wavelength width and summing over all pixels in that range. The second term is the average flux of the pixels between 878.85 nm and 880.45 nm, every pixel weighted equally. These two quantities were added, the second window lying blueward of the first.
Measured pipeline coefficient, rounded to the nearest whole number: 4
